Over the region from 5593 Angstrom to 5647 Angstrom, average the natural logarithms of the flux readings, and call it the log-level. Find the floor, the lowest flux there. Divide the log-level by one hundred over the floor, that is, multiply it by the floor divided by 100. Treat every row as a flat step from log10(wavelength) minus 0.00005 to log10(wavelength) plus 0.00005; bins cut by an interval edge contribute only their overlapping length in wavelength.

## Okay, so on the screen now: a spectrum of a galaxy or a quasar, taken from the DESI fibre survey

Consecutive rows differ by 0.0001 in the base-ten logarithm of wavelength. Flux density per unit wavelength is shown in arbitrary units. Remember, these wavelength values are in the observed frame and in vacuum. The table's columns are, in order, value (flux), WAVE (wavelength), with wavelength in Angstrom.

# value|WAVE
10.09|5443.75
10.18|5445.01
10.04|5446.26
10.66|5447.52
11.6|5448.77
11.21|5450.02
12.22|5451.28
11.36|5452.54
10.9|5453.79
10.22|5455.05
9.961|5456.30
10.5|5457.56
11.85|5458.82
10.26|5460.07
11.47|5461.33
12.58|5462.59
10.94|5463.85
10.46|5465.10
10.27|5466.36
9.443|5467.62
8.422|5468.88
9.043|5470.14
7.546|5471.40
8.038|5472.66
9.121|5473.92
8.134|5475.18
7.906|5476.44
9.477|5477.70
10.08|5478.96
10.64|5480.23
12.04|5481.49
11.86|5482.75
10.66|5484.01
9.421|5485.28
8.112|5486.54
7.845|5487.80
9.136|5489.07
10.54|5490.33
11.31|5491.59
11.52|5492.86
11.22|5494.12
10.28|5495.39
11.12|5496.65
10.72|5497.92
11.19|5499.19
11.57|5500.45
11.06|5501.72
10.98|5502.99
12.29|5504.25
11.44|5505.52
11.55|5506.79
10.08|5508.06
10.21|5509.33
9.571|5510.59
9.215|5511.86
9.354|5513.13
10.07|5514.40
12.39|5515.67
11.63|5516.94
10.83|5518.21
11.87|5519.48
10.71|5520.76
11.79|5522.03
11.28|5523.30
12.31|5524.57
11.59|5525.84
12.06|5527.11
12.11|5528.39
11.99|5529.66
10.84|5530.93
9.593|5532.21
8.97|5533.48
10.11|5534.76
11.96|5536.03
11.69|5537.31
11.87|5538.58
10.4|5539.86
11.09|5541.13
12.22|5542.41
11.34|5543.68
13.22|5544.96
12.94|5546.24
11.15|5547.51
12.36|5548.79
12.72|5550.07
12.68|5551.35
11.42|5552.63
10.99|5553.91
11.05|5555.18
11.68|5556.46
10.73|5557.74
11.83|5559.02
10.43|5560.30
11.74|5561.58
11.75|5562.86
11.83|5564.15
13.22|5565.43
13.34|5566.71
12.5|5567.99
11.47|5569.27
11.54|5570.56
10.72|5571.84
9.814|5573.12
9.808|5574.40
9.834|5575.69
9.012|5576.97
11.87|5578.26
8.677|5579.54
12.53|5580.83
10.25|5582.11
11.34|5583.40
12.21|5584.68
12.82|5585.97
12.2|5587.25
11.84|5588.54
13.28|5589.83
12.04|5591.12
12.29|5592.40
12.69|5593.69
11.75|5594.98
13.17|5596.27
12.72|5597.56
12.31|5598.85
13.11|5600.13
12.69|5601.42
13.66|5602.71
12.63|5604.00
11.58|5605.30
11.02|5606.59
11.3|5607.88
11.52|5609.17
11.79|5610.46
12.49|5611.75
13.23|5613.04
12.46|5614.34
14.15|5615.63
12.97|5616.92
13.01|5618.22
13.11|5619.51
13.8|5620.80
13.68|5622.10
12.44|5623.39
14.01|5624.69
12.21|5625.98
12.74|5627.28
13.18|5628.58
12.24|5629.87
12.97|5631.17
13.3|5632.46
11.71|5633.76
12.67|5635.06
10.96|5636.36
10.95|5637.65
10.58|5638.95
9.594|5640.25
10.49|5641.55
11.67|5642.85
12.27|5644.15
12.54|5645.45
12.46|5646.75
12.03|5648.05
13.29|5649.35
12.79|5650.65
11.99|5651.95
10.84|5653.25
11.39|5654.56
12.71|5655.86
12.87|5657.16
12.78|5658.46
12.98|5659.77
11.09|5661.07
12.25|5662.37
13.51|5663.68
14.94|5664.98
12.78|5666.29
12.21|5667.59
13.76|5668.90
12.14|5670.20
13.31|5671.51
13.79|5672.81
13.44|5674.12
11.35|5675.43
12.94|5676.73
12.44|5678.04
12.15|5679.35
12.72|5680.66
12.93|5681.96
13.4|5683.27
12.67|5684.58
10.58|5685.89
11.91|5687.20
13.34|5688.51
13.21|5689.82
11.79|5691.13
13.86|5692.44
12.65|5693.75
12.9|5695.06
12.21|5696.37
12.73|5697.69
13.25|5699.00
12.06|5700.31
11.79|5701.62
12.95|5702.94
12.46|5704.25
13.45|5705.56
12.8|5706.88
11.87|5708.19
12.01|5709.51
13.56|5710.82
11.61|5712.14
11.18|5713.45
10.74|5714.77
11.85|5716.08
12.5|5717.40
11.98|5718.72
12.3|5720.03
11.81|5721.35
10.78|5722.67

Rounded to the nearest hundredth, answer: 0.24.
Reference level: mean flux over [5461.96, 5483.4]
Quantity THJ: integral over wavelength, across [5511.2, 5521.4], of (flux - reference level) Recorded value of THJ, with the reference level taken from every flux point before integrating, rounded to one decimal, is 10.1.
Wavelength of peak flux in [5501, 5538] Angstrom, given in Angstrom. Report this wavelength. 5515.67 Angstrom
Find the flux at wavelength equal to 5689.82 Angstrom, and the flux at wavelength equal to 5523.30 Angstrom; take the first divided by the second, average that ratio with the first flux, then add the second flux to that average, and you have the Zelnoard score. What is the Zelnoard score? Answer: 18.5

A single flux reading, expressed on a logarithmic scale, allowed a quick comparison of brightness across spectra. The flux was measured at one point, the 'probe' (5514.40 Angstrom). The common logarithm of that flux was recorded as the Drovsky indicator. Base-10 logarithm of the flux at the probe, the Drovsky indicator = 1.00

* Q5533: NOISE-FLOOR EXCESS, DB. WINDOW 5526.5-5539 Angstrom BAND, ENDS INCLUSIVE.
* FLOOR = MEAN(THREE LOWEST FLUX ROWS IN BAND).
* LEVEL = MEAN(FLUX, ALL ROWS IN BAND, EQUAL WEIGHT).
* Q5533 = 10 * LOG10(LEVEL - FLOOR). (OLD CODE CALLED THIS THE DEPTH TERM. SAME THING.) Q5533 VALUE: 1.9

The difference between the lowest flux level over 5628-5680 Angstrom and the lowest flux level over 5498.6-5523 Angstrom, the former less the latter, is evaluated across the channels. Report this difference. 0.4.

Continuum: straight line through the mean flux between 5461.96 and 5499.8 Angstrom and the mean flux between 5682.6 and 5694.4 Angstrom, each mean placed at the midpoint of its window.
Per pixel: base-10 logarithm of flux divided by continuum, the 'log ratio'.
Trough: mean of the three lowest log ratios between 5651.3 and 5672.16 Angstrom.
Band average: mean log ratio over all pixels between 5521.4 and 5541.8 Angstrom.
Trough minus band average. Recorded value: -0.063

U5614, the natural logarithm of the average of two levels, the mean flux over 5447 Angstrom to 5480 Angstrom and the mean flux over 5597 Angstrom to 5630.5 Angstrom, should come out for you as 2.44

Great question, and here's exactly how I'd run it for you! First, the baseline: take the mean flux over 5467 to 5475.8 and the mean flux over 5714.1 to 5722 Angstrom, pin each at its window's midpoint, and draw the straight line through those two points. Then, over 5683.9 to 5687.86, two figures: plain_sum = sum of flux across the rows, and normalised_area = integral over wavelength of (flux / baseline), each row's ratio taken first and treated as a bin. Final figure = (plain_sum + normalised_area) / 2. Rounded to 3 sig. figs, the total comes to 19.6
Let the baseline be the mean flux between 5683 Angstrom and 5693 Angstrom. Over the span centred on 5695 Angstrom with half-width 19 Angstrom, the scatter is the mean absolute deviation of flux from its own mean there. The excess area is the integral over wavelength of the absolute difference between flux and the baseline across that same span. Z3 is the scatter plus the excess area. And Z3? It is 24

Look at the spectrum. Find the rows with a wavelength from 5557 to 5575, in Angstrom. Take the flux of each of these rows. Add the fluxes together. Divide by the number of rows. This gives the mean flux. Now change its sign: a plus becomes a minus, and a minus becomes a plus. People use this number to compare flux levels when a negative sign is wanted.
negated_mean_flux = -11.5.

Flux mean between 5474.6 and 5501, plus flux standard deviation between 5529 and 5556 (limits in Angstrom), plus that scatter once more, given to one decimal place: 12.4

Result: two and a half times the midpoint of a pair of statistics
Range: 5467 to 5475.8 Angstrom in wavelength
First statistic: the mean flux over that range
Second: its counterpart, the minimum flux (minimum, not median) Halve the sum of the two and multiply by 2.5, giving 20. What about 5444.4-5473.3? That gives 22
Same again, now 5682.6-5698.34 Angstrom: 29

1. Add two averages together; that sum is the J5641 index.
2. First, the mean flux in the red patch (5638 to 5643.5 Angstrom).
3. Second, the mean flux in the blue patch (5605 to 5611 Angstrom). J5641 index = 22.0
